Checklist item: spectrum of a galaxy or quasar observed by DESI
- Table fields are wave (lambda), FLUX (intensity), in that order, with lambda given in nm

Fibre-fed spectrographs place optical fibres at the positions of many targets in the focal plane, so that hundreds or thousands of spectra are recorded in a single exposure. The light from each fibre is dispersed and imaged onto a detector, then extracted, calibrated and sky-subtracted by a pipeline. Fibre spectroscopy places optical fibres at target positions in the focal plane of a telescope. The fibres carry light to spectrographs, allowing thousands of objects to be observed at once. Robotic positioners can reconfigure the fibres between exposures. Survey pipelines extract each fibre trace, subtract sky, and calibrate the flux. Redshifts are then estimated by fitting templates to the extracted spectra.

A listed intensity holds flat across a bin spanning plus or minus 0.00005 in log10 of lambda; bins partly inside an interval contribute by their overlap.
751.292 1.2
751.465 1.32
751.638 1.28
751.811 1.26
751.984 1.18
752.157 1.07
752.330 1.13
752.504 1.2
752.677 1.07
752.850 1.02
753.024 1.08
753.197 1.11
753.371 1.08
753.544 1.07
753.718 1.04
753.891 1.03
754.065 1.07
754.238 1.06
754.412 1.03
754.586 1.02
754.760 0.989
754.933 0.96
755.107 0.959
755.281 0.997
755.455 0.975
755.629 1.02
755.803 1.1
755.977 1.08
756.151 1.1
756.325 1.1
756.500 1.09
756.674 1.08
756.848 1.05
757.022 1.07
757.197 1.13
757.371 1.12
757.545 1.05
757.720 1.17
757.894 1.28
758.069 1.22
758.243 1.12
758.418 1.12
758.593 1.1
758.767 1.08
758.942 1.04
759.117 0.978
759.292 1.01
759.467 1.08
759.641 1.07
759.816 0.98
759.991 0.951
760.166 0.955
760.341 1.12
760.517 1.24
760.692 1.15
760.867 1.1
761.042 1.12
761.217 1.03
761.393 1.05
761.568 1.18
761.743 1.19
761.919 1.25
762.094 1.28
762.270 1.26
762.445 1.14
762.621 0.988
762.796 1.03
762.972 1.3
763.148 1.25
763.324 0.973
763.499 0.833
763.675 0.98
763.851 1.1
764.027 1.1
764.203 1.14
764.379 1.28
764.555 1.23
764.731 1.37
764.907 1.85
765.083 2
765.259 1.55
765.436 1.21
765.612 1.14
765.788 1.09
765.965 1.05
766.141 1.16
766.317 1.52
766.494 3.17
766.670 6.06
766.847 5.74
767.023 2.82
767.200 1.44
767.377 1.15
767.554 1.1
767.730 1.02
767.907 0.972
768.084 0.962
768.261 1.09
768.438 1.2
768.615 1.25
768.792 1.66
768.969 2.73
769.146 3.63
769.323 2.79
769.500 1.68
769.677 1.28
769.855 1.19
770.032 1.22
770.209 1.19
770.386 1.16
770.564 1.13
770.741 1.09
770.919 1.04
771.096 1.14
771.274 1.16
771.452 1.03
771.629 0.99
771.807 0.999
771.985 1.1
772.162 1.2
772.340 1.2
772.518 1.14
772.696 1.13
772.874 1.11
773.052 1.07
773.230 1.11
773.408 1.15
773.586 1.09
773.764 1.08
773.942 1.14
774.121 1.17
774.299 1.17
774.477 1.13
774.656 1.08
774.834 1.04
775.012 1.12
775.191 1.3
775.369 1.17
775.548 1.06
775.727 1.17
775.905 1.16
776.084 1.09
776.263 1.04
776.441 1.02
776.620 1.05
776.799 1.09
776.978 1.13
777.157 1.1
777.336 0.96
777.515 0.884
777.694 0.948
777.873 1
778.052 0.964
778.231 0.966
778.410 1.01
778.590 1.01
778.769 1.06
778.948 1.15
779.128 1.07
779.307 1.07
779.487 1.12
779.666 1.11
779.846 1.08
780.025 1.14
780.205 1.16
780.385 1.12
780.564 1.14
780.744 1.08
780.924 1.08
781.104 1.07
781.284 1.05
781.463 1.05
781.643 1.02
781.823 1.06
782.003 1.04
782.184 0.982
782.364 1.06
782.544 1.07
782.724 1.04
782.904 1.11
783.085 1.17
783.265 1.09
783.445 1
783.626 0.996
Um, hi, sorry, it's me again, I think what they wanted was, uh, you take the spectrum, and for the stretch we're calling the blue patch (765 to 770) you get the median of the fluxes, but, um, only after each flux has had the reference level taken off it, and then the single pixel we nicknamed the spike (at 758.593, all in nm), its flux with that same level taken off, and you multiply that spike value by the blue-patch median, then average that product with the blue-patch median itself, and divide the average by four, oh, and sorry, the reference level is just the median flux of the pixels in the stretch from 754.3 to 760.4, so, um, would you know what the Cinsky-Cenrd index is 0.025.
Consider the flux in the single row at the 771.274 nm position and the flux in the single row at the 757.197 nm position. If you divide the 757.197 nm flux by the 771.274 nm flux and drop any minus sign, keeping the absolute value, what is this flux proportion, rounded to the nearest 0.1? 1.0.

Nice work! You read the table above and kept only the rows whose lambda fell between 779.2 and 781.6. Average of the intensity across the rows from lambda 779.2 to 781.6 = 1.10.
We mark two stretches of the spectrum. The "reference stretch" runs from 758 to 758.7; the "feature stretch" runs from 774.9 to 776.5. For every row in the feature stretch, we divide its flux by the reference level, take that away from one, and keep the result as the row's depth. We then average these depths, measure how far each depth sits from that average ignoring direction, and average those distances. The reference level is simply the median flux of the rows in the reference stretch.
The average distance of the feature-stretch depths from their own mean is 0.059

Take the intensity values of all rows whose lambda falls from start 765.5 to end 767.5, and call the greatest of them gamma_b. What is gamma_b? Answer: 6.06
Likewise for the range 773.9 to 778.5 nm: 1.3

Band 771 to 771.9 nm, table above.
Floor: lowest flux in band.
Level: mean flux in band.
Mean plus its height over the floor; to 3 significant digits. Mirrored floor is 1.14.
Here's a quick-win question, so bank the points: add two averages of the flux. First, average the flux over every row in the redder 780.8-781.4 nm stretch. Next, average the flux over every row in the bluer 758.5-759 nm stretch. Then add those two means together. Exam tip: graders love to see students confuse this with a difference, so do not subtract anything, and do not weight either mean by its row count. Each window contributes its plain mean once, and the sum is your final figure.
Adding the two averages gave 2.14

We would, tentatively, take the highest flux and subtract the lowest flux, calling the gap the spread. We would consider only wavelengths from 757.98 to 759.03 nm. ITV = 0.18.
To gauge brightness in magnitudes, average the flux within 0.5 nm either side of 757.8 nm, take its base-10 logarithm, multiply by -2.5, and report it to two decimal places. -0.16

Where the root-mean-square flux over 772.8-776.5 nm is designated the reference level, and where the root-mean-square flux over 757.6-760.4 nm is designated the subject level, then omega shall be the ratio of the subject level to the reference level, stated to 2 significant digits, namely 0.97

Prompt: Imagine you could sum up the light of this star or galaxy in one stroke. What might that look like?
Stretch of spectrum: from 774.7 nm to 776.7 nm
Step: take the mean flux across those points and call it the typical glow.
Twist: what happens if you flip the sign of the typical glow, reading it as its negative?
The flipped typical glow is -1.111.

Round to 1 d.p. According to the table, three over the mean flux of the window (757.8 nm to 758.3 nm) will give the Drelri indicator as 2.5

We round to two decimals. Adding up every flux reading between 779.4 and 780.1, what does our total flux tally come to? 4.45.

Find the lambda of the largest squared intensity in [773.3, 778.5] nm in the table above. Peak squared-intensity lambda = 775.191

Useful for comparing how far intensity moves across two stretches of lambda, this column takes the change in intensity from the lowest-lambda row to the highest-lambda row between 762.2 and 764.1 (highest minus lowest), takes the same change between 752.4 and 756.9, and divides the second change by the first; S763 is 0.9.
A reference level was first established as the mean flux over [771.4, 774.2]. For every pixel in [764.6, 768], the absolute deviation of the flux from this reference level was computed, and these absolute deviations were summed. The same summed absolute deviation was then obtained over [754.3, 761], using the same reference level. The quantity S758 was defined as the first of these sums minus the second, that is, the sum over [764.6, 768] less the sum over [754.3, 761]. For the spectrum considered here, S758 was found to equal 14.4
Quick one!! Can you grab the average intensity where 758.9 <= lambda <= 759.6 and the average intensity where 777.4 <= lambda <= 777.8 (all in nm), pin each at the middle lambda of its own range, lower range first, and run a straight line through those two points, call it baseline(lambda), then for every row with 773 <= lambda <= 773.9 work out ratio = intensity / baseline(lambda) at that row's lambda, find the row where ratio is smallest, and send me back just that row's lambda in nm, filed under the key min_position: 773.052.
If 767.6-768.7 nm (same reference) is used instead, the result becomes 768.084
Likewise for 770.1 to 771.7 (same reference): 771.629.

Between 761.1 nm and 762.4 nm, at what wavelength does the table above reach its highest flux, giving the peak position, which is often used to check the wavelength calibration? 762.094 nm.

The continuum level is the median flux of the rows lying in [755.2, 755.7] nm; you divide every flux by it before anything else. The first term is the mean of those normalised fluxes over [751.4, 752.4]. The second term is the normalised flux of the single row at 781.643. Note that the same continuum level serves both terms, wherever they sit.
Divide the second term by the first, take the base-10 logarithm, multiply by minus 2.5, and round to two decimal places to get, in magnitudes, 0.18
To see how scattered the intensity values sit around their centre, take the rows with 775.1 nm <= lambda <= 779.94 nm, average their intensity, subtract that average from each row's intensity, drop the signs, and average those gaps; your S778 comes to 0.066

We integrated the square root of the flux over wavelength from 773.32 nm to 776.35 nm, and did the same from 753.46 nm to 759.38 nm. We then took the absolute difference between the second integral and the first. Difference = 2.9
